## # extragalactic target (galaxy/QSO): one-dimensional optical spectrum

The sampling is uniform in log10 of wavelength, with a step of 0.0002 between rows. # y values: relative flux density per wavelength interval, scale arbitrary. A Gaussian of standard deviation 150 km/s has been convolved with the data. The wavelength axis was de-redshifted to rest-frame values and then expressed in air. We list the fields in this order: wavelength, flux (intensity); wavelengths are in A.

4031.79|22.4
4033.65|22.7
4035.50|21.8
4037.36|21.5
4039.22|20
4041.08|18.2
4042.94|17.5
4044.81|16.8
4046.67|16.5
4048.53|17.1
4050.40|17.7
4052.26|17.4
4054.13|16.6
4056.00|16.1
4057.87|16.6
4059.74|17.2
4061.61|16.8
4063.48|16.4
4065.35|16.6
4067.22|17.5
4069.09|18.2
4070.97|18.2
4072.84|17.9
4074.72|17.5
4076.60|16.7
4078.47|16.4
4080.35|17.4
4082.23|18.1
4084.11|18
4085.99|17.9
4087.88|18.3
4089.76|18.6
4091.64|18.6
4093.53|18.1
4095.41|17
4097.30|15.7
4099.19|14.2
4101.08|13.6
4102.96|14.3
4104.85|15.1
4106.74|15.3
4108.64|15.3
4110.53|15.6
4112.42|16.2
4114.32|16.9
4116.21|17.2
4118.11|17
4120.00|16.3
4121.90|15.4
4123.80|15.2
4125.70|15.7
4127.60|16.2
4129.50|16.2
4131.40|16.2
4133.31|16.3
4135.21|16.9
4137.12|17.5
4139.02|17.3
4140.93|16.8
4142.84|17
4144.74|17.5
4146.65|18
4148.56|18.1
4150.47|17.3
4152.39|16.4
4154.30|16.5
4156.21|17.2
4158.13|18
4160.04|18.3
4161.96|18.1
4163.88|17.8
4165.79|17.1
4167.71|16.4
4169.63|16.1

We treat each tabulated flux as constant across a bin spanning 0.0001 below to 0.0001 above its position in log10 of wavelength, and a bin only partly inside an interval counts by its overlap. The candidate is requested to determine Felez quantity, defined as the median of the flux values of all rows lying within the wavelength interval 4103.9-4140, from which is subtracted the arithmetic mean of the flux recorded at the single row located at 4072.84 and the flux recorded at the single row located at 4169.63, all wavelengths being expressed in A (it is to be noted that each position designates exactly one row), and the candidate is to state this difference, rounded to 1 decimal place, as -0.8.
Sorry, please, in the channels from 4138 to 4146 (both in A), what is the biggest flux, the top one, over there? 17.5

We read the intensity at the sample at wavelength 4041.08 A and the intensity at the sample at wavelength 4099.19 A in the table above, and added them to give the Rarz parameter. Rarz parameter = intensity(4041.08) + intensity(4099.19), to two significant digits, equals 32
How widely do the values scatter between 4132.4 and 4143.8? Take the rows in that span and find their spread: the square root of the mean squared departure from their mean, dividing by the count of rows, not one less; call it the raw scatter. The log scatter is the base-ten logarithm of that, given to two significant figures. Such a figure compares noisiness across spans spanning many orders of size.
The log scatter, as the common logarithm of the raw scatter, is -0.42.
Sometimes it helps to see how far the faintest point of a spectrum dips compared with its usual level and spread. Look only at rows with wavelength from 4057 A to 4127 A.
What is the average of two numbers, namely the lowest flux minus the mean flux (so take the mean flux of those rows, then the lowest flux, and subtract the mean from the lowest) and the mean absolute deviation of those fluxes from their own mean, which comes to -1.01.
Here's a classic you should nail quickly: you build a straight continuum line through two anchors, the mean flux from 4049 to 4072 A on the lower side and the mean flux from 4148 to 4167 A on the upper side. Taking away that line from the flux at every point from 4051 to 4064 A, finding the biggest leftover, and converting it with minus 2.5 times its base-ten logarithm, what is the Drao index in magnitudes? 1.2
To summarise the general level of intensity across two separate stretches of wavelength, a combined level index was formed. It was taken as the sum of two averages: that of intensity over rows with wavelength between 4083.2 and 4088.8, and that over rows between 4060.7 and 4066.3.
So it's 34.7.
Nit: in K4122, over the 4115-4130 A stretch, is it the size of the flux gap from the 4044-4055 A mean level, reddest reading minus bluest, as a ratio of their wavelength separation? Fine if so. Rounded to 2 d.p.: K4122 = 0.05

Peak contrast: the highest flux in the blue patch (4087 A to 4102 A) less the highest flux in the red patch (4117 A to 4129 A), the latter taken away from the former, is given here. 1.6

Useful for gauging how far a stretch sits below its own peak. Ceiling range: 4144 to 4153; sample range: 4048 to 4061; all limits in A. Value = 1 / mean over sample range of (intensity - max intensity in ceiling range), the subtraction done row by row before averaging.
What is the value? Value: -0.87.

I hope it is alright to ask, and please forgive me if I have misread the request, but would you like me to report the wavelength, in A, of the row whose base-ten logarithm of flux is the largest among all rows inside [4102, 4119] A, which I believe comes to 4116.21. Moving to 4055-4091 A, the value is 4089.76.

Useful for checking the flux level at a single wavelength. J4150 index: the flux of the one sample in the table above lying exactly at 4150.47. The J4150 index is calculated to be 17.3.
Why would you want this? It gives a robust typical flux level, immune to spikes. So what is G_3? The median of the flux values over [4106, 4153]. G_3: 16.4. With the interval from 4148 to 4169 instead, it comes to 17.3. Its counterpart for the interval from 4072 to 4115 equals 16.9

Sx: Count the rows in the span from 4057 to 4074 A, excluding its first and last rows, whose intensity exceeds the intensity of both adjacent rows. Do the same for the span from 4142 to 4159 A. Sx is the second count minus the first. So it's 0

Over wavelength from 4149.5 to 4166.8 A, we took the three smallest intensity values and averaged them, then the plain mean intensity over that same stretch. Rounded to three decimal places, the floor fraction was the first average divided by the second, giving 0.957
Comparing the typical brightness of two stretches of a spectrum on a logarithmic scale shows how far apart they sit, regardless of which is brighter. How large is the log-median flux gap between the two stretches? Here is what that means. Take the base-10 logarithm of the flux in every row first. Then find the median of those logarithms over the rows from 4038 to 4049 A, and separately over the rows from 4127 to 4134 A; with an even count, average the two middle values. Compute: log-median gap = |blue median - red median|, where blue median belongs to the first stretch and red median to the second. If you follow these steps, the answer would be 0.029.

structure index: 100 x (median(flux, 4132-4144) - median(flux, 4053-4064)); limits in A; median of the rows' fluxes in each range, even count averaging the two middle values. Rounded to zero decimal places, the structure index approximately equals 35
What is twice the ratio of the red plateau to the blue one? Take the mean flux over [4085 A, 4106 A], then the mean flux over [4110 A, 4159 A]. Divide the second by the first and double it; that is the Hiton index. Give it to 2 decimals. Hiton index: 2.03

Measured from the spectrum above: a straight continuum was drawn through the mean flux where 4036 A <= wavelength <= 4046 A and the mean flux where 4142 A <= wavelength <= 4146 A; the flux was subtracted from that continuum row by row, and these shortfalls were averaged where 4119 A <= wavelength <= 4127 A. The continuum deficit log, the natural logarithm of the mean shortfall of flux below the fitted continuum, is 0.7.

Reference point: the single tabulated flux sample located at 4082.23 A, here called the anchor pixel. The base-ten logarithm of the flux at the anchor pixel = 1.26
